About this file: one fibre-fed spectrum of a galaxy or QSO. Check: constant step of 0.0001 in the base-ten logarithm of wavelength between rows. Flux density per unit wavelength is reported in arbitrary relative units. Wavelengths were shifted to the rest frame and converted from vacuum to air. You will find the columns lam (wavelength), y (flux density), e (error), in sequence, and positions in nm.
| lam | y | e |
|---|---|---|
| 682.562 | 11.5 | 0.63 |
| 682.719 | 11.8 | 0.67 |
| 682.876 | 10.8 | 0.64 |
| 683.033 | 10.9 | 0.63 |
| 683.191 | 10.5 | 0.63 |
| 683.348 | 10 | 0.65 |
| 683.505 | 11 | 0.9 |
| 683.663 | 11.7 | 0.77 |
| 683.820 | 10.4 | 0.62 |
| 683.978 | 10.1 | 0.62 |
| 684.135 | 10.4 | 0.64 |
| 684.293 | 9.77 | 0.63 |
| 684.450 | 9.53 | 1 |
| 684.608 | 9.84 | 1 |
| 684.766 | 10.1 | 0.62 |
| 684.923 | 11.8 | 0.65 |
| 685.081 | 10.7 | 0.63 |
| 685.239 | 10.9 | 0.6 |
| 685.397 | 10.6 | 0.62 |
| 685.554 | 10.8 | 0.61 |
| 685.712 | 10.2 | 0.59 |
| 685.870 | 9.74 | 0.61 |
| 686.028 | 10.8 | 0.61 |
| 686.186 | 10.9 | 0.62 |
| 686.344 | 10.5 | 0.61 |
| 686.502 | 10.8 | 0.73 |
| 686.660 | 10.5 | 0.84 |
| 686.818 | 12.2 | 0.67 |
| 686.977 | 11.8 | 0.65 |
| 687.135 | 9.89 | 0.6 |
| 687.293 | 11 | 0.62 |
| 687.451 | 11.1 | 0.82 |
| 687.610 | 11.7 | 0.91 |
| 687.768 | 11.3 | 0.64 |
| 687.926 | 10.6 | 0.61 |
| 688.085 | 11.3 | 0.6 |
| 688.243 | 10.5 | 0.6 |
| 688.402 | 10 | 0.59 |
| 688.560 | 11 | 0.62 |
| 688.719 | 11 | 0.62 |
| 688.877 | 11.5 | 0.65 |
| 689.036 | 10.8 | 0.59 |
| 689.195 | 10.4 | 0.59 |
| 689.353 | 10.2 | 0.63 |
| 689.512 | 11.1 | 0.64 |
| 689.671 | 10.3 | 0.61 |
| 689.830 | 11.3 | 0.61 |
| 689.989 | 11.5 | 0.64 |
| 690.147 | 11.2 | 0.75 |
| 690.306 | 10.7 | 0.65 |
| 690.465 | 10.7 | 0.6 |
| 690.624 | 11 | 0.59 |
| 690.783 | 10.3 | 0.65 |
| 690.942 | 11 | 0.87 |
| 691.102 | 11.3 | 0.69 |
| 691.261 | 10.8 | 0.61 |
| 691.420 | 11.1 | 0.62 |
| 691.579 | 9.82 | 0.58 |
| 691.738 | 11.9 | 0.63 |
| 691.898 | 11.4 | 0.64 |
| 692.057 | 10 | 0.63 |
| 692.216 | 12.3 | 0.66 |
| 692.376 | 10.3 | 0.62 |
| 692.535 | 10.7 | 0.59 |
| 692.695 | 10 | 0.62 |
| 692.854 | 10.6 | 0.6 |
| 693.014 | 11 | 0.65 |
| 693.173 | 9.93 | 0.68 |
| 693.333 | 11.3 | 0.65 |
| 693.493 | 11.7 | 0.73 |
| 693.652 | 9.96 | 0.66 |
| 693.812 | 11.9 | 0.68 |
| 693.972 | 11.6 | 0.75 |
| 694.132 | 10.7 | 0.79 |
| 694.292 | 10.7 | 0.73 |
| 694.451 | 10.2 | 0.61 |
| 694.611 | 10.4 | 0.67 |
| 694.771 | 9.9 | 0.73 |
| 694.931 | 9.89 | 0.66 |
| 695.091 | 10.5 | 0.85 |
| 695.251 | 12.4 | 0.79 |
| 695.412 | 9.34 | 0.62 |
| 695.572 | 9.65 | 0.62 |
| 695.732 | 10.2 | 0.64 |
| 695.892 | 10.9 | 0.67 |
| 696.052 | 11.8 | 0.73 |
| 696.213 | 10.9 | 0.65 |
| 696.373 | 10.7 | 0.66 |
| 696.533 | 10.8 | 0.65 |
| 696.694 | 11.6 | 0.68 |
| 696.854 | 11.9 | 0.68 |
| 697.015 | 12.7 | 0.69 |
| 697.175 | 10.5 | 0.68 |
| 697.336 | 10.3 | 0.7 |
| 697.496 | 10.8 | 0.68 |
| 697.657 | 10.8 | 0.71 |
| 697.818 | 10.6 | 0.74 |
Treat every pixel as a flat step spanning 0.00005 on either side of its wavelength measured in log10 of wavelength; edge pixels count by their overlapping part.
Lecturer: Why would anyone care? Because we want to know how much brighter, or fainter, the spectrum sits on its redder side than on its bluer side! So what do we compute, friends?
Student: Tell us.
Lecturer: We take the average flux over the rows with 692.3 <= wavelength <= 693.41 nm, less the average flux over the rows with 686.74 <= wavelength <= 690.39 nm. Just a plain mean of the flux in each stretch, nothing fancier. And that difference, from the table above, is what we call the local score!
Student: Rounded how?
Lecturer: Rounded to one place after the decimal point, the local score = -0.4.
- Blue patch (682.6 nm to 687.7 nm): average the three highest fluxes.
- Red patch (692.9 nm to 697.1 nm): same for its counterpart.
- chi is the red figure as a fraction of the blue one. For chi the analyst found 1.03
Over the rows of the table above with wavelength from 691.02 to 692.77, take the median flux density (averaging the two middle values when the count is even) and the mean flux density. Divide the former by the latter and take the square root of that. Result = 1.00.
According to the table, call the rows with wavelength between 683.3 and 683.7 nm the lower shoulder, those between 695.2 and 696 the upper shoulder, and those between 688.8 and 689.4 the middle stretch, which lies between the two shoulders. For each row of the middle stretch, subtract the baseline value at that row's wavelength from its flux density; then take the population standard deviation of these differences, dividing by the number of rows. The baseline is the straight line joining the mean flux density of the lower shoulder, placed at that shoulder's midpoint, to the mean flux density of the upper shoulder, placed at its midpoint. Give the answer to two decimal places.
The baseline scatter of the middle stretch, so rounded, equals 0.49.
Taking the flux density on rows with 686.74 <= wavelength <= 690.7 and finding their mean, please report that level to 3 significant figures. 11.0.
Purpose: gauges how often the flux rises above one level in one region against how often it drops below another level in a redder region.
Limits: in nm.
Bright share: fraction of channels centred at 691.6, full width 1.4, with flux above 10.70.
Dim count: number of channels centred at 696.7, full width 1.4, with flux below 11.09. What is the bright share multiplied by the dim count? 3.9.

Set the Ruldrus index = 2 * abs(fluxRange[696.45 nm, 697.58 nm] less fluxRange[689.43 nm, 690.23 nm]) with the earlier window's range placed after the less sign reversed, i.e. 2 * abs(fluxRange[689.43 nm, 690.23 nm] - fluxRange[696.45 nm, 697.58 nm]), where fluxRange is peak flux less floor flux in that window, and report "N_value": 2.4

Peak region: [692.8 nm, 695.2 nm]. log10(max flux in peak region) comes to 1.08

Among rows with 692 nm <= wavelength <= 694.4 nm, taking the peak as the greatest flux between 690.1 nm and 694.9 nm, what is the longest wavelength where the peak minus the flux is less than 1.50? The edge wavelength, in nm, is 693.972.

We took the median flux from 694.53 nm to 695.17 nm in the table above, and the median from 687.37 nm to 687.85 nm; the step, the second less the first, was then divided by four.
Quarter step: 0.29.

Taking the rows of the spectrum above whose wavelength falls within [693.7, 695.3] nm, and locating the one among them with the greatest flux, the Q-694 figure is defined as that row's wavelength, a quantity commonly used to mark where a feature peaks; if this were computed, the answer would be 695.251 nm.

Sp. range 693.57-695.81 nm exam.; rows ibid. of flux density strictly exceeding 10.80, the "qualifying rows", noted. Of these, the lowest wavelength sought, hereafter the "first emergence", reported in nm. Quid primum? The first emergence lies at 693.812 nm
